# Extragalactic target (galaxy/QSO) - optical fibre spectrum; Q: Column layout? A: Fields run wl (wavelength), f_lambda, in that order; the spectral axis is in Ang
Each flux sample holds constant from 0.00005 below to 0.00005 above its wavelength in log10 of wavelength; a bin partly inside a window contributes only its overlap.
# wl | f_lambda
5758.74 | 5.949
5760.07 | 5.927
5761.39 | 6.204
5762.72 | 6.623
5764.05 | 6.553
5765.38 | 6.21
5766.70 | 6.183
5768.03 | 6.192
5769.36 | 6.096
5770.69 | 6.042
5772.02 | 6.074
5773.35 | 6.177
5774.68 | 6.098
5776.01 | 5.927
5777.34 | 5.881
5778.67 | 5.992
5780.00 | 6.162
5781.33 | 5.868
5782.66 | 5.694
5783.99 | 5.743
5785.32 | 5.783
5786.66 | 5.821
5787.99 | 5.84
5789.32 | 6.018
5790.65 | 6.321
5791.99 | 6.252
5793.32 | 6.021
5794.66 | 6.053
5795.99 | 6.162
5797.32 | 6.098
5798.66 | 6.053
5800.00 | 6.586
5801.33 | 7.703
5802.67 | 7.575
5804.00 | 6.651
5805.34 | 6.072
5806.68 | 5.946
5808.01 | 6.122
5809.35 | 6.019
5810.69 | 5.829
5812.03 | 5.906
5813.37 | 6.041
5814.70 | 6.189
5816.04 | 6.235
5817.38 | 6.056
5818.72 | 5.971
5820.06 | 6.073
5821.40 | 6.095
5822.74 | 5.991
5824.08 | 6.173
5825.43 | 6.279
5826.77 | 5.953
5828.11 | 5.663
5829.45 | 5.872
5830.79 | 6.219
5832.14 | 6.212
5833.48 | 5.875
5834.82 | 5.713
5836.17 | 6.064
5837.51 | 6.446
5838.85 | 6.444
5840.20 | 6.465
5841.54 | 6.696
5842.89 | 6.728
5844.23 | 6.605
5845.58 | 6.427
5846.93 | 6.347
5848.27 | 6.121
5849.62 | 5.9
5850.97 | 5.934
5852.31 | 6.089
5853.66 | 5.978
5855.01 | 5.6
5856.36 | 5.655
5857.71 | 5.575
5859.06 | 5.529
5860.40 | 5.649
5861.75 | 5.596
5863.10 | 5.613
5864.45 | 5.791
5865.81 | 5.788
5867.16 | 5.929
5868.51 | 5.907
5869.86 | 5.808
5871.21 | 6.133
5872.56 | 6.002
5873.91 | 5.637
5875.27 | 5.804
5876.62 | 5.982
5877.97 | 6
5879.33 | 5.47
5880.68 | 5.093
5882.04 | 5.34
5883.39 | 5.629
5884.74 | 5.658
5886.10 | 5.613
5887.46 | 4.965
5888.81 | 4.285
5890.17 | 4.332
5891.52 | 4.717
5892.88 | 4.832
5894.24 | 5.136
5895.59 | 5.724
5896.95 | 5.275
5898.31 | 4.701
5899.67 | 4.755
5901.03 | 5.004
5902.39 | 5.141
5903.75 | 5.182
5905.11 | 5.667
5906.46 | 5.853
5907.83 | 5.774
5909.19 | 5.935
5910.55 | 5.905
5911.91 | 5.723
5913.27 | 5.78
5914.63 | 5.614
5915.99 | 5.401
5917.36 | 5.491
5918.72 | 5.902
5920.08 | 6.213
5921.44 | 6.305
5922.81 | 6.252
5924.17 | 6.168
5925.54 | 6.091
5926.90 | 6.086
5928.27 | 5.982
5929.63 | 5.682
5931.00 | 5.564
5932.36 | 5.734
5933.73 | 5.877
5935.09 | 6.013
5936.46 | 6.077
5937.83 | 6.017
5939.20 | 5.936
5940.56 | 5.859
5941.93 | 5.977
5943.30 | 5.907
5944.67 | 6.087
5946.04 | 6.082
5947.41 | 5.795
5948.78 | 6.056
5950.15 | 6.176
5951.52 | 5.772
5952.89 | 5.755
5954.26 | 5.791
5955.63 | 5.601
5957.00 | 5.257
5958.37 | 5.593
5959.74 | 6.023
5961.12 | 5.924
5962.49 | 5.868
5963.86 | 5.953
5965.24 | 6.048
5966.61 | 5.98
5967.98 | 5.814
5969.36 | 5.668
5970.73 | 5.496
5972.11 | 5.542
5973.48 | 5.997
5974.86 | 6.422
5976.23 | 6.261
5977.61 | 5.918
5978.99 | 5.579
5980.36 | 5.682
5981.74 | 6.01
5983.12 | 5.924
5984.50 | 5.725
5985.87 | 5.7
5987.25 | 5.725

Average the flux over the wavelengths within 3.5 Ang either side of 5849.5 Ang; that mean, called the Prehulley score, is 6.1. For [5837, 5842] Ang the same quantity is 6.5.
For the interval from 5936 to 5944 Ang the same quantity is 6.0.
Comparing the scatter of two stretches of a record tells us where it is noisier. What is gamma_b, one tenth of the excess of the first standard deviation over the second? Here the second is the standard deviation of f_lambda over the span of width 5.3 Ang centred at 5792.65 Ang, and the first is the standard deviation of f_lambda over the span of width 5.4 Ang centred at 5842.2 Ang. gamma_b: -0.003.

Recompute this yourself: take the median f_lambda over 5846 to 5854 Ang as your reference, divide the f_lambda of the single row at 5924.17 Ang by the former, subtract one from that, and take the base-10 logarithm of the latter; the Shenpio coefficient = -1.7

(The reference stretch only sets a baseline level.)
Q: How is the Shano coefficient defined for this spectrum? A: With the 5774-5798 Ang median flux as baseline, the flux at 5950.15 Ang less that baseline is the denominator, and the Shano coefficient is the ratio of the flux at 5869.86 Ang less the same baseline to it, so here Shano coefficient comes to -1.2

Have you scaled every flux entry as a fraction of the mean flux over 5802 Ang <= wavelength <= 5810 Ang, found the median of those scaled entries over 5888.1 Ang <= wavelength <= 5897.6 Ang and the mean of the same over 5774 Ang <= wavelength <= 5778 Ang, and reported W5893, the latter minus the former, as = 0.18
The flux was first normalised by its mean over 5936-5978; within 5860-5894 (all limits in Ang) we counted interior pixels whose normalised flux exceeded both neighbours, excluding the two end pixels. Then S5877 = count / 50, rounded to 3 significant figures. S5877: 0.100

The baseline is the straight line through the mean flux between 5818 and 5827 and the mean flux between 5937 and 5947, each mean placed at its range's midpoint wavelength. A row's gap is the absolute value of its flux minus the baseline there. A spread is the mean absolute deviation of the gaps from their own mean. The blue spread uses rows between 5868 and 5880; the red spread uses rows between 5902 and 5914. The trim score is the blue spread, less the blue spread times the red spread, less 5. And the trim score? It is -4.89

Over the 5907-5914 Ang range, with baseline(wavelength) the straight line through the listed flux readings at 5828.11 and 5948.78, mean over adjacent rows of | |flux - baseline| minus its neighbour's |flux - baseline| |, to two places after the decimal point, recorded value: 0.10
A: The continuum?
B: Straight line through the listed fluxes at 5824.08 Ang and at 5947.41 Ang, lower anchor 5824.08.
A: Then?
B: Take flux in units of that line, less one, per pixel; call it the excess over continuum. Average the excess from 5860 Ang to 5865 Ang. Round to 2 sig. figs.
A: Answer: -0.065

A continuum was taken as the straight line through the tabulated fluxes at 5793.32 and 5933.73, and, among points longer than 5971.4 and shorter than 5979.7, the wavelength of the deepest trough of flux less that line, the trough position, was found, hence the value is 5972.11 Ang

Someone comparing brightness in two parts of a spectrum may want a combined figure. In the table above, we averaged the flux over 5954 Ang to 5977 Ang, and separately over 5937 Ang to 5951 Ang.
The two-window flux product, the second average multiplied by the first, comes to 35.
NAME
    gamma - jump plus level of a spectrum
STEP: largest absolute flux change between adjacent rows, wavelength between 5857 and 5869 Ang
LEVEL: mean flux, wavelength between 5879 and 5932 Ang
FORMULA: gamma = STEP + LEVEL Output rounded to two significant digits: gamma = 5.7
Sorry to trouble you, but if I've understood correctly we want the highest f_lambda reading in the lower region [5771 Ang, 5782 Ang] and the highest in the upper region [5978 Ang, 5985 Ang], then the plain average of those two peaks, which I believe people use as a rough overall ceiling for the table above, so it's 6.09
